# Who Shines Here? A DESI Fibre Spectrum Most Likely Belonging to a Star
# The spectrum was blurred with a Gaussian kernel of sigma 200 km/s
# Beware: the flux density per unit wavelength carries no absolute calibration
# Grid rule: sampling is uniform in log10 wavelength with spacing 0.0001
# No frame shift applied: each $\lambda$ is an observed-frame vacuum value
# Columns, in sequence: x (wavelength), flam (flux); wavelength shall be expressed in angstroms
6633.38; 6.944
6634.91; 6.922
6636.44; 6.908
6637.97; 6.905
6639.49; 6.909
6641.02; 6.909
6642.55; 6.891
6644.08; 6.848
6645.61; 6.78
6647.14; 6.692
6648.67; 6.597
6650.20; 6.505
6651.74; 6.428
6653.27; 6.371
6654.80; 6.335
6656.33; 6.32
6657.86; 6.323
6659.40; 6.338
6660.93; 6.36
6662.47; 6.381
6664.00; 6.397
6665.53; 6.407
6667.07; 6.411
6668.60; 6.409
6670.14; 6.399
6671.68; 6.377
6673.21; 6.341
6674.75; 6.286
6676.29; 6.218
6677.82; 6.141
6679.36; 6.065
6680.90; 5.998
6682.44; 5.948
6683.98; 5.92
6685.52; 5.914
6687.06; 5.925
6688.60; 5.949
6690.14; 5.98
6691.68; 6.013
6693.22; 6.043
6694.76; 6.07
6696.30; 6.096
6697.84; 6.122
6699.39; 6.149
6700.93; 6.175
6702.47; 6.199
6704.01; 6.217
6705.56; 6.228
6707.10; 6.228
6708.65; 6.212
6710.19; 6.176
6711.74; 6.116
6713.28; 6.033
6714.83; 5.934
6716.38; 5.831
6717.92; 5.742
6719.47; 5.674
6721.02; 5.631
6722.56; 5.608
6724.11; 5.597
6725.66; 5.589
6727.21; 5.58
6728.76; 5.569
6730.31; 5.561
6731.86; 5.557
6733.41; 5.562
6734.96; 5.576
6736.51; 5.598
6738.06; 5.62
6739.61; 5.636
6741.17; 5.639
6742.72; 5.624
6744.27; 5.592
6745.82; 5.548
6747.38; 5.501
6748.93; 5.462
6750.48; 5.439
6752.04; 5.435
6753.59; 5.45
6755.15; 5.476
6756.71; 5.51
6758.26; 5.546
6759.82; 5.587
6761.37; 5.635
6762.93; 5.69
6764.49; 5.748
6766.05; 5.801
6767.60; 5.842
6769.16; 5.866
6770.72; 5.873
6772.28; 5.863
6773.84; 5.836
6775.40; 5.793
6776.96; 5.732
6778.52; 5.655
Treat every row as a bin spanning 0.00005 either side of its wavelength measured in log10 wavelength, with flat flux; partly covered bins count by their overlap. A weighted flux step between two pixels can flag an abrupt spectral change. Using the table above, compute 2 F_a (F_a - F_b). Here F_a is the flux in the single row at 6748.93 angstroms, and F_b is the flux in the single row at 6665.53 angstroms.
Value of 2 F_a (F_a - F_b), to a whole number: -10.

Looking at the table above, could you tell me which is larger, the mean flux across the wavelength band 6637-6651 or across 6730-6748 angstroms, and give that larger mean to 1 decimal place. 6.8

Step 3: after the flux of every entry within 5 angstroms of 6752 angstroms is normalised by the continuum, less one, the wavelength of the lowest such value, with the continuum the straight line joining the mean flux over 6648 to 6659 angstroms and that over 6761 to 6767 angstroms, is 6750.48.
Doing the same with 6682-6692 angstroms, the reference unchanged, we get 6683.98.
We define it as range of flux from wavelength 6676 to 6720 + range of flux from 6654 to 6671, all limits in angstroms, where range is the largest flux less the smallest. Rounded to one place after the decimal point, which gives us 0.6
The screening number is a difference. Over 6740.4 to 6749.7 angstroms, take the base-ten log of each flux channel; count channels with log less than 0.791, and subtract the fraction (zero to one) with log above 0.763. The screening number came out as 6.0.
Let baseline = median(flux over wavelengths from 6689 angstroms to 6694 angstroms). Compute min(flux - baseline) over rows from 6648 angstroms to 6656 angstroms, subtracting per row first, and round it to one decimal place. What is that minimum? 0.3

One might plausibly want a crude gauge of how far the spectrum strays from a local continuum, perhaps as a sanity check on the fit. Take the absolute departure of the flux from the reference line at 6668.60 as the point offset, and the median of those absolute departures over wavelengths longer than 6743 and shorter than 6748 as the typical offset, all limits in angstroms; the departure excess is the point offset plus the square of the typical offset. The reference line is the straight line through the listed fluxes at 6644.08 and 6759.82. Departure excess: 0.21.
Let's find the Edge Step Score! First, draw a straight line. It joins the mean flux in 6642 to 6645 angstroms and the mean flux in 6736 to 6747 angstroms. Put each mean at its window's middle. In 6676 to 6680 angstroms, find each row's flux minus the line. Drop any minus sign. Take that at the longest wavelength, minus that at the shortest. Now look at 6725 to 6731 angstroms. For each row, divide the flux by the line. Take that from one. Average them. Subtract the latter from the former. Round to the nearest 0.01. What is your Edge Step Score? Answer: 0.08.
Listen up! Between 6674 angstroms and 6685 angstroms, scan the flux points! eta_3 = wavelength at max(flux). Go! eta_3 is 6674.75 angstroms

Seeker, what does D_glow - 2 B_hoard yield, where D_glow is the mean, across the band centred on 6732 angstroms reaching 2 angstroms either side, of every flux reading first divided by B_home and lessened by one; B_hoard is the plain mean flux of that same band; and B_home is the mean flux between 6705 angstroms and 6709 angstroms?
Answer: -11.23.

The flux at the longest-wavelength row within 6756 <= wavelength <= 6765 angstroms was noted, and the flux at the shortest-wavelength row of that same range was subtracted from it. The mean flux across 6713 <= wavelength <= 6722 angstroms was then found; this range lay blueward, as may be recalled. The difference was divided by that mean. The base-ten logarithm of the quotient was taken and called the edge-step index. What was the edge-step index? -1.4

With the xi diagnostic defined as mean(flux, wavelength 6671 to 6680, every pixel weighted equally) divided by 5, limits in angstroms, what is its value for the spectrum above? 1.25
